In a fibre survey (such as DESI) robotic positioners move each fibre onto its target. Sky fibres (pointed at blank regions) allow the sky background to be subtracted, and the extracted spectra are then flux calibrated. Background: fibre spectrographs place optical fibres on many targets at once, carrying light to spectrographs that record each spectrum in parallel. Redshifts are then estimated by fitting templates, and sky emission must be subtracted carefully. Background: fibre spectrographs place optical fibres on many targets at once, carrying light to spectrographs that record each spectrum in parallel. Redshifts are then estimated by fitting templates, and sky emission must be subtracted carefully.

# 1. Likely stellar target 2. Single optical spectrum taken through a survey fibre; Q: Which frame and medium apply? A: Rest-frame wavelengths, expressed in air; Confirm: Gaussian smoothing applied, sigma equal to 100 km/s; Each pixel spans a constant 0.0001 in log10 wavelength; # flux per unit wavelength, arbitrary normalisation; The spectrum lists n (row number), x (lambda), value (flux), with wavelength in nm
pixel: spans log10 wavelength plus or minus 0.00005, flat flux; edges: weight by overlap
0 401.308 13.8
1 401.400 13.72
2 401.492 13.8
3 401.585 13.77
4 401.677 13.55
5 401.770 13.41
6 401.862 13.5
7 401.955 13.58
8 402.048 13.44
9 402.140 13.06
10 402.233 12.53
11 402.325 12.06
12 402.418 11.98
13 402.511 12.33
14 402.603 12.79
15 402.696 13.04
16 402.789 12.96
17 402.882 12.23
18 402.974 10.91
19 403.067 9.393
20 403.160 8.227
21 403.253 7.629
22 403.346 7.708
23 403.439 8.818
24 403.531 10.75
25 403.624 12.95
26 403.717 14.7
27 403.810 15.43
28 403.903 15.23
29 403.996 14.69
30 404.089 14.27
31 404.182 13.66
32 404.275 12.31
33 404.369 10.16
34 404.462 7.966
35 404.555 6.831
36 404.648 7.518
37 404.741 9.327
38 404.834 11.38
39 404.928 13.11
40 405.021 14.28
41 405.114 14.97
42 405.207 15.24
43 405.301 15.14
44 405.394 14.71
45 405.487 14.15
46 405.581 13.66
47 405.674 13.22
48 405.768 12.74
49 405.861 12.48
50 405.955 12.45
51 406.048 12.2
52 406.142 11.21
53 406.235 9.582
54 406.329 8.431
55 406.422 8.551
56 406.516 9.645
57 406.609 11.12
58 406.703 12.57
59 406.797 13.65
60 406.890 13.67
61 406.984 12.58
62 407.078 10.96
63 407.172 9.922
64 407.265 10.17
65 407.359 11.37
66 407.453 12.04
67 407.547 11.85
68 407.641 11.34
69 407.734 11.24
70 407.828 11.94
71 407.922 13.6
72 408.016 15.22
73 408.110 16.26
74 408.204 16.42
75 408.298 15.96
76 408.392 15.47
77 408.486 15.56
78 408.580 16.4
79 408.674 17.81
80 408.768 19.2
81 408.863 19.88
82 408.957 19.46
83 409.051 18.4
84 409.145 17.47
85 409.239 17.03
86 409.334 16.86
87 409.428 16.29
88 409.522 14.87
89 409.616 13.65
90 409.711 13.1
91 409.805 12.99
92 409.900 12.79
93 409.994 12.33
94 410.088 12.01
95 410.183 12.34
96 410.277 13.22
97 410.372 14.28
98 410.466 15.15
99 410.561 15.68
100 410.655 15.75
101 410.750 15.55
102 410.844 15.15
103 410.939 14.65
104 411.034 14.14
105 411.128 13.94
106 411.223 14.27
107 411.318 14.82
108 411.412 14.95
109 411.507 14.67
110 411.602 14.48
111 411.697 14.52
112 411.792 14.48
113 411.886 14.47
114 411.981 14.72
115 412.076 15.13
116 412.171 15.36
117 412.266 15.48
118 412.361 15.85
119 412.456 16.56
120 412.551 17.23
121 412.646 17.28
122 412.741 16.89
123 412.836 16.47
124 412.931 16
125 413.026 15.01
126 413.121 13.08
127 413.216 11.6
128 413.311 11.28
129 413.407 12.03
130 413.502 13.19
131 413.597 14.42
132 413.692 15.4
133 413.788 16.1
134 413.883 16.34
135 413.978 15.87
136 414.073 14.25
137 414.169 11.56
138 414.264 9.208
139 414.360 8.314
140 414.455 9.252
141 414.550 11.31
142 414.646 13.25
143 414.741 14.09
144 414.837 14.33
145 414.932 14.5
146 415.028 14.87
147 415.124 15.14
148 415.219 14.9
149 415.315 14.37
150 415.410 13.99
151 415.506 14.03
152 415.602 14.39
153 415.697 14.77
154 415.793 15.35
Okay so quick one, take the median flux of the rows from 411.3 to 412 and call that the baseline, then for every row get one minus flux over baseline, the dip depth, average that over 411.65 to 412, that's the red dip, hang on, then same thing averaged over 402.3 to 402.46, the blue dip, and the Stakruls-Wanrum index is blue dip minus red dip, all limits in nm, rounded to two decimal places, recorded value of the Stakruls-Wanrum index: 0.17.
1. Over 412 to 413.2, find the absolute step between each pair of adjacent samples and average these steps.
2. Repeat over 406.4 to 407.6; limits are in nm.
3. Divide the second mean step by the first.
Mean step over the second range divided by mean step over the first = 1.61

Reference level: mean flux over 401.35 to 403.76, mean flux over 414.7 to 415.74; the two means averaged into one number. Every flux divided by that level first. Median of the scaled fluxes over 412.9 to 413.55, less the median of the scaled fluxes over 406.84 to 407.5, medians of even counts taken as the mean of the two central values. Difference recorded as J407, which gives 0.129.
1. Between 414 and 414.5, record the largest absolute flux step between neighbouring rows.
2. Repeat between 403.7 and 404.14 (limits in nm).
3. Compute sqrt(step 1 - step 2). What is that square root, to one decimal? 1.4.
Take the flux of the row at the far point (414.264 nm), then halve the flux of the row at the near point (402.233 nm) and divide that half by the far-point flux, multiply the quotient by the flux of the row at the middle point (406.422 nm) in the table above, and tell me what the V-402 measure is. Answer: 5.8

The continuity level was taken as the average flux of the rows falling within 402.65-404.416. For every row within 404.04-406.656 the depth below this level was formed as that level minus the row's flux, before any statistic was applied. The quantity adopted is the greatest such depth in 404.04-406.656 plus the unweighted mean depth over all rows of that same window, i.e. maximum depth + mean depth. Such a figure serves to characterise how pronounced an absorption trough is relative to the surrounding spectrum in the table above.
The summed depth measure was 5.1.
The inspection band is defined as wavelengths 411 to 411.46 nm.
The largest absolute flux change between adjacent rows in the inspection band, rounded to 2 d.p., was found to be 0.55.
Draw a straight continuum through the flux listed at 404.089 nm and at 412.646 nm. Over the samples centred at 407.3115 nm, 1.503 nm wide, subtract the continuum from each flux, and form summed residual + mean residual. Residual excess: -57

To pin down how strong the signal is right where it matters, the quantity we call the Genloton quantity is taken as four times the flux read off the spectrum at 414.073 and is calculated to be 57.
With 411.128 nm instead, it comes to 56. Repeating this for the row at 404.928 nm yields 52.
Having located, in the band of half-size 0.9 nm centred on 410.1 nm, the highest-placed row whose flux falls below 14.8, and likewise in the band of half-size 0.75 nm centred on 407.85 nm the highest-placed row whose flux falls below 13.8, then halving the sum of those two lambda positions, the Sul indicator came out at 409.43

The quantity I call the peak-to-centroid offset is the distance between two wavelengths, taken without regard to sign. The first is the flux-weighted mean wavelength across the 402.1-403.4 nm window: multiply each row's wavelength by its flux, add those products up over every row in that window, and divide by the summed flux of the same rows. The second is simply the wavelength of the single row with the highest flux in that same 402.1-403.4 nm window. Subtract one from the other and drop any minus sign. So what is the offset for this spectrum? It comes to 0.55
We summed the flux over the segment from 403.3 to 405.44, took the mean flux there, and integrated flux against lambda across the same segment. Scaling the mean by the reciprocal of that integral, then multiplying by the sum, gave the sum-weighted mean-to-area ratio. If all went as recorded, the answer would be 131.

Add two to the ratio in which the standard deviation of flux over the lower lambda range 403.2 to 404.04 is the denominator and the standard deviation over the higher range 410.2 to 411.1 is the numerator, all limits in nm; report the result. 2.3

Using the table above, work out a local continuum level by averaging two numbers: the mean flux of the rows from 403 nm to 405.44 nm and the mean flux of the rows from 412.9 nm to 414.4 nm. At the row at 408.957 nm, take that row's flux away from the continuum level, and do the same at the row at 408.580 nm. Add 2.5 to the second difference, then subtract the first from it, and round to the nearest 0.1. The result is 5.6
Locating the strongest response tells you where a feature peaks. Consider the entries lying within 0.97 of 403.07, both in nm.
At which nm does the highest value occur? 403.810 nm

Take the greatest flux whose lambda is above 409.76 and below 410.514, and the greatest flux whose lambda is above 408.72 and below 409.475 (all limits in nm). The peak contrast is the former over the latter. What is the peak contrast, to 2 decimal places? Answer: 0.76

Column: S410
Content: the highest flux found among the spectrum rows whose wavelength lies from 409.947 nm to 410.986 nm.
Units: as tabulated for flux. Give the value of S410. 15.75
